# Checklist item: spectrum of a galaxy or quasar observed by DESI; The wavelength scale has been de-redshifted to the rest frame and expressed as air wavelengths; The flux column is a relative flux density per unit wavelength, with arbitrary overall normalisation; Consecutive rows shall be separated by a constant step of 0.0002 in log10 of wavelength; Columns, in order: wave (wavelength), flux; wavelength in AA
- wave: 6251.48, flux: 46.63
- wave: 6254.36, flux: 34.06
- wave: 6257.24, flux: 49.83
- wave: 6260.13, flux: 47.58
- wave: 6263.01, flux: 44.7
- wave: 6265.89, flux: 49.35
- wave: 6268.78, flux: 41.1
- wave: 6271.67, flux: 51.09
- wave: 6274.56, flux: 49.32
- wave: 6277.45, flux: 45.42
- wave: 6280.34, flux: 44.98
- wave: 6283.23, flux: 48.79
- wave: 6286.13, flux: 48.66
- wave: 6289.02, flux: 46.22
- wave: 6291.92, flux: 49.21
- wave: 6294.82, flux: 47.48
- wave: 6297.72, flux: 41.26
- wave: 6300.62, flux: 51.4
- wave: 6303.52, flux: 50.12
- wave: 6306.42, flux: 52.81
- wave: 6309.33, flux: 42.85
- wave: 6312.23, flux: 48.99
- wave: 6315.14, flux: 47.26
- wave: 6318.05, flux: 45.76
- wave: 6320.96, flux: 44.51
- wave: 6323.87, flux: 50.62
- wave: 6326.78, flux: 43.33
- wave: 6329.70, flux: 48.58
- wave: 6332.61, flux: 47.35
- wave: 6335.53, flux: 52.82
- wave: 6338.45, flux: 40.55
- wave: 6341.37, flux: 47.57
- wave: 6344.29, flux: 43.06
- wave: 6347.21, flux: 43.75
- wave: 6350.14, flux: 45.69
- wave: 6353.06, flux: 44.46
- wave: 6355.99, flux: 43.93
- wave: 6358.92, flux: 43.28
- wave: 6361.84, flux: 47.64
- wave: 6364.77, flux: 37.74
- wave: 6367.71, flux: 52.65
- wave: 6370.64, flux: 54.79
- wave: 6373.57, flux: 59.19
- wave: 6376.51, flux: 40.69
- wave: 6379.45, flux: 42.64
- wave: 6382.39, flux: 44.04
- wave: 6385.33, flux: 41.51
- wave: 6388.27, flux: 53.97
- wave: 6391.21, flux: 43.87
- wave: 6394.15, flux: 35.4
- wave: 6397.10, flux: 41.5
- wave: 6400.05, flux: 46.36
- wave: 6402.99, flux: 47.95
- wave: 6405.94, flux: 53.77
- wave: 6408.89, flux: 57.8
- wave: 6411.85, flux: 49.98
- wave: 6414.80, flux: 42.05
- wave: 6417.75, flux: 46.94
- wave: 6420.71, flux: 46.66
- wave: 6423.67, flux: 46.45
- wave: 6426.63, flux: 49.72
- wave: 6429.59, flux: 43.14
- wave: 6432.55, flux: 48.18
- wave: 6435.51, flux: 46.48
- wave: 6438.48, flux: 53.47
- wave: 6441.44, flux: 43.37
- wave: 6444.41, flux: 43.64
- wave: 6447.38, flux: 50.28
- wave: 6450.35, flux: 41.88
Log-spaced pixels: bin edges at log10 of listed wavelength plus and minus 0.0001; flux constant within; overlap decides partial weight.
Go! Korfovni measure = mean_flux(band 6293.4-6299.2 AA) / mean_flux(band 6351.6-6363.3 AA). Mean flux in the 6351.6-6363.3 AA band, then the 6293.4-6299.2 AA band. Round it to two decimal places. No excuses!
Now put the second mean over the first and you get 0.99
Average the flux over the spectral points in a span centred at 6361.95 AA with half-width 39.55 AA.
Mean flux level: 45.8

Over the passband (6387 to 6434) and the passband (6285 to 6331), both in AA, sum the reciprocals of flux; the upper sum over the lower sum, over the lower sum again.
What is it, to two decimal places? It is 3.00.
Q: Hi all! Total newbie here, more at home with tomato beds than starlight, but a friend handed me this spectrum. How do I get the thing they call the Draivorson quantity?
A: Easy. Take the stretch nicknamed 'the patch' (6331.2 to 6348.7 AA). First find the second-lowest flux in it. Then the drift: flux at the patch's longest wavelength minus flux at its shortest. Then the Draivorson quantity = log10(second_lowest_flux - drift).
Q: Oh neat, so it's 1.67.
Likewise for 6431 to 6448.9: 1.62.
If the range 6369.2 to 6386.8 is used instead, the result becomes 1.74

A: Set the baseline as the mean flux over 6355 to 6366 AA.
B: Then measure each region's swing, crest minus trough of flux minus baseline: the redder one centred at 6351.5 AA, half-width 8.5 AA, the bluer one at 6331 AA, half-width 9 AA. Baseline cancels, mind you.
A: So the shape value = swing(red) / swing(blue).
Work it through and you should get 0.21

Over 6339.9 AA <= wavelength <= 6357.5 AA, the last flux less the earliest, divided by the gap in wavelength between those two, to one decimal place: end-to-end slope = -0.2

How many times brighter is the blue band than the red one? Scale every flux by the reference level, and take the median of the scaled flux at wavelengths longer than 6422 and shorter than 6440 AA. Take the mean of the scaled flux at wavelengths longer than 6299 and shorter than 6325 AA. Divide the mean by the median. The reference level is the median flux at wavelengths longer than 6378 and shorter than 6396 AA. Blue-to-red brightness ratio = 1.02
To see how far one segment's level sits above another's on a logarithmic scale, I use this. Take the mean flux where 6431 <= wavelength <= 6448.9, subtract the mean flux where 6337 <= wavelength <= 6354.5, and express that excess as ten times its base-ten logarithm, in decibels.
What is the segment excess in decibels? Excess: 5.3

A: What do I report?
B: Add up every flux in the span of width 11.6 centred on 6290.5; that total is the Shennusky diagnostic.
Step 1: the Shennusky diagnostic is 192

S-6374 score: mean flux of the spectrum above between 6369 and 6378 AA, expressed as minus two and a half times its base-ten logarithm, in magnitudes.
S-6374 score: -4.281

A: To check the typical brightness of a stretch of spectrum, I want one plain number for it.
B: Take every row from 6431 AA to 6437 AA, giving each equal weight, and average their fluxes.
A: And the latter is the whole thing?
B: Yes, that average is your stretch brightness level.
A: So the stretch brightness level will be 47.3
